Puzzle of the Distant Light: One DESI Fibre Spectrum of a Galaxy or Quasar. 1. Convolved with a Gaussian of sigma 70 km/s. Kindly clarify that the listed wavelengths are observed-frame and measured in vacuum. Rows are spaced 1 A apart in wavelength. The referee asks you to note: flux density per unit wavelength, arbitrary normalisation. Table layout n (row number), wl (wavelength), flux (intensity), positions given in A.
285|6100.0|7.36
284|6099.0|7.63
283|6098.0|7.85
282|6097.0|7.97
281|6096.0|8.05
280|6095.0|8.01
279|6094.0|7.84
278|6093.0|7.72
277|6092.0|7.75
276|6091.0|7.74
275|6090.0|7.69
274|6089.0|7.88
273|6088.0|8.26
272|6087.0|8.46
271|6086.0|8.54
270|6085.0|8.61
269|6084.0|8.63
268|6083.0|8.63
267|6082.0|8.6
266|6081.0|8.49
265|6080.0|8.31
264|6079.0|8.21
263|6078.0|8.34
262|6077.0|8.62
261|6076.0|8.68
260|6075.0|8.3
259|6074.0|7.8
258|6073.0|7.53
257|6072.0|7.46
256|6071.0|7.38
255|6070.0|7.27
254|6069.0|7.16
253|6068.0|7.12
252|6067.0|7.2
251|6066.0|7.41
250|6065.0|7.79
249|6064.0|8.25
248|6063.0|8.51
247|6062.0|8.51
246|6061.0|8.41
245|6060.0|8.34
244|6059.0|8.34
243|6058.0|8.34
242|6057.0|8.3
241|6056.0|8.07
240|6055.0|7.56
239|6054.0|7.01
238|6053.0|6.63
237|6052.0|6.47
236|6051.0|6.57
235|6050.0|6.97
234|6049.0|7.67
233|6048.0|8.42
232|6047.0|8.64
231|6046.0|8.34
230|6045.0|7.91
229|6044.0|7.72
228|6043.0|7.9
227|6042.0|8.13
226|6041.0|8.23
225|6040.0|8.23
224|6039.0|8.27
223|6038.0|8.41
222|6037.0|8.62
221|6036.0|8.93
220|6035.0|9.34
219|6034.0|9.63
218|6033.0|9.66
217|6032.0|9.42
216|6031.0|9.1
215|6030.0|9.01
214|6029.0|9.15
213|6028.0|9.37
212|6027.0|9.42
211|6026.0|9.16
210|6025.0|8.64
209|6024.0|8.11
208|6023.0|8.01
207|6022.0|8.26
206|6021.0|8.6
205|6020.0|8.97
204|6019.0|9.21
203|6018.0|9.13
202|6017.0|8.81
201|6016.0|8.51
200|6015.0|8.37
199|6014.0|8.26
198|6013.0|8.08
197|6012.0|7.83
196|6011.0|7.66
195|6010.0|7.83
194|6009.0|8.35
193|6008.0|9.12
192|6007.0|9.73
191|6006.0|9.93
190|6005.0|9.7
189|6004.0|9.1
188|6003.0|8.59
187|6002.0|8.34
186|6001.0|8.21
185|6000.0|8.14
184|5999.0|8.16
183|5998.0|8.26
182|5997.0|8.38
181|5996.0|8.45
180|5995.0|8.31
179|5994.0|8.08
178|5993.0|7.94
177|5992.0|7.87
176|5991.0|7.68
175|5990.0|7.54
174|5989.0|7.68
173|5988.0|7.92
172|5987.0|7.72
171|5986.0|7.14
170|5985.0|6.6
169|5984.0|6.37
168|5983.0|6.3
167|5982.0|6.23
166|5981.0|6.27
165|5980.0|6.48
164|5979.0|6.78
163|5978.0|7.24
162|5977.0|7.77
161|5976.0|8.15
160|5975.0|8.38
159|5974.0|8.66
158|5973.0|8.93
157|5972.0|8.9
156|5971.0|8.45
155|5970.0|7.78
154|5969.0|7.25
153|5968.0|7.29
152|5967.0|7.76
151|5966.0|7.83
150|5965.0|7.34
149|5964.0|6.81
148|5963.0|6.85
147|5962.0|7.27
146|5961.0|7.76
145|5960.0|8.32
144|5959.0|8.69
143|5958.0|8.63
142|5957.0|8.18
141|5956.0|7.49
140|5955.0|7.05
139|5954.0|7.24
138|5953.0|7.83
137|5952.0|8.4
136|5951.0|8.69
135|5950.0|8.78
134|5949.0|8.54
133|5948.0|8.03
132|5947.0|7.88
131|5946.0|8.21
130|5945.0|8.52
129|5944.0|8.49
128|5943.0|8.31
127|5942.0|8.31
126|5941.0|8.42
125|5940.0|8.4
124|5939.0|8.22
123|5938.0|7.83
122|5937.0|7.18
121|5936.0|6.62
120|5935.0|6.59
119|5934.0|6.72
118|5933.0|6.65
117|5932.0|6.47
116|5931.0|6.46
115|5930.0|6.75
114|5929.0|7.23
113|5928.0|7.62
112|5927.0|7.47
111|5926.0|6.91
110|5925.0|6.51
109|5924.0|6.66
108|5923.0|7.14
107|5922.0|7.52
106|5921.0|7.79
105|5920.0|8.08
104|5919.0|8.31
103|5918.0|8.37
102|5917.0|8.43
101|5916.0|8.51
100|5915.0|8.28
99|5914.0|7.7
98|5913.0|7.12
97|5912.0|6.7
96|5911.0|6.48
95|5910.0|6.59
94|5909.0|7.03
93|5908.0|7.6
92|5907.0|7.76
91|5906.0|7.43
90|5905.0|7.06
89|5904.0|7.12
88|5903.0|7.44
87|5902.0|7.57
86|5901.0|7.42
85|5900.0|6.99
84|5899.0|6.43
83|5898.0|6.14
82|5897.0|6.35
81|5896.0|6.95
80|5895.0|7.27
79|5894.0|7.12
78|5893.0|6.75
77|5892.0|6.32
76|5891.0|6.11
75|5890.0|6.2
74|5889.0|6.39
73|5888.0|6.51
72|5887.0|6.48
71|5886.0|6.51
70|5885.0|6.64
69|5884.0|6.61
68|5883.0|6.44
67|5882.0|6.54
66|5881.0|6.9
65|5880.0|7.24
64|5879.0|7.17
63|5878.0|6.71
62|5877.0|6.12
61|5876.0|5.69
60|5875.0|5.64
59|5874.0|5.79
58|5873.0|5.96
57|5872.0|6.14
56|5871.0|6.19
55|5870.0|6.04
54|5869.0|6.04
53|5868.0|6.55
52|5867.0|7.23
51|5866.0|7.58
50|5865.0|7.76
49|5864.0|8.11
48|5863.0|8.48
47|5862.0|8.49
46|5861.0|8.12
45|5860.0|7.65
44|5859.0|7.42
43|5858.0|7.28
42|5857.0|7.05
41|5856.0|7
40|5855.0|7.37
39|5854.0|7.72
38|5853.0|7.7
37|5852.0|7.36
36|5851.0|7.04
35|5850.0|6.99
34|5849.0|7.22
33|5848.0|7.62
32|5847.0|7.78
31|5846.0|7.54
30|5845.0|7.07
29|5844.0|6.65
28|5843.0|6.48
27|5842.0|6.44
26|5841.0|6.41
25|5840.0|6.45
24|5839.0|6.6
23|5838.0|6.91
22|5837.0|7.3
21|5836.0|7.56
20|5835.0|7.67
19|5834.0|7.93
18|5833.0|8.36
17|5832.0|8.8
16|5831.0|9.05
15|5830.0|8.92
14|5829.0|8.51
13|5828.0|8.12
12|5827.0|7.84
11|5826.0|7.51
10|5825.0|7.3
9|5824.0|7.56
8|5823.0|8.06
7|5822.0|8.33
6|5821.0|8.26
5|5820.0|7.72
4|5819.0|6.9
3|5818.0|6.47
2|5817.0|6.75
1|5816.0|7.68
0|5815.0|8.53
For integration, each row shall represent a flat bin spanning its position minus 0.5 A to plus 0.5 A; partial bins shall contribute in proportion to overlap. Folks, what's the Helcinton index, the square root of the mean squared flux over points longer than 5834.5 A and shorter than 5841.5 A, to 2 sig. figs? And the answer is 7.0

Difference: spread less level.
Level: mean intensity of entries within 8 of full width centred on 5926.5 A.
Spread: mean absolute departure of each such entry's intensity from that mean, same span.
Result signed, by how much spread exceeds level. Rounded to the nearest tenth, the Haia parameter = -6.7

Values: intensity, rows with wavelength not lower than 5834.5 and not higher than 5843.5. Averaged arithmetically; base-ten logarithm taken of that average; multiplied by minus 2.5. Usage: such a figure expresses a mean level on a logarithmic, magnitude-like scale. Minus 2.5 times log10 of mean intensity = -2.09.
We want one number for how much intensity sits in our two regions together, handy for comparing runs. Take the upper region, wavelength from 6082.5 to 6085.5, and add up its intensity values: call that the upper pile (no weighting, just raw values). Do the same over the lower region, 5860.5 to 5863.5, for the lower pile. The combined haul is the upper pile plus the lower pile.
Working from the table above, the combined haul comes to 51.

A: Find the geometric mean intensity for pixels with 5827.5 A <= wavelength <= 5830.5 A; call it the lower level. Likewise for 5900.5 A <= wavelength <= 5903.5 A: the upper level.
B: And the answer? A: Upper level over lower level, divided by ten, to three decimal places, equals 0.088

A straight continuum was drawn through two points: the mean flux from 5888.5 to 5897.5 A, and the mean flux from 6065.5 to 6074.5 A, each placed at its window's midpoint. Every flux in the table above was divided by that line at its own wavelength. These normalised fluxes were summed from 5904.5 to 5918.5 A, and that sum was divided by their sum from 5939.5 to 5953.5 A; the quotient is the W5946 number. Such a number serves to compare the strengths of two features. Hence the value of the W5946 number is 0.92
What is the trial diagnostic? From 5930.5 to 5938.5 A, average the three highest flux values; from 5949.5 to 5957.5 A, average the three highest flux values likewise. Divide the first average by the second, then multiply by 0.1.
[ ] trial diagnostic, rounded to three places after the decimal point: 0.084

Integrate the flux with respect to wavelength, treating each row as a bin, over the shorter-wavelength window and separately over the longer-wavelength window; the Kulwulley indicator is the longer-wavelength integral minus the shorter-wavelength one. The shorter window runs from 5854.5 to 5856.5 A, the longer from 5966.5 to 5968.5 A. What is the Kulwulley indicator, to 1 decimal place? 0.7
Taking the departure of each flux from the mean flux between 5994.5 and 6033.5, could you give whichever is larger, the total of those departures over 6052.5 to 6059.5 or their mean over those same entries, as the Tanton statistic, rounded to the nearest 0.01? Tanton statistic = -0.95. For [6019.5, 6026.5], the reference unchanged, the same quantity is -0.17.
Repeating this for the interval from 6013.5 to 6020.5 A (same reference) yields 0.35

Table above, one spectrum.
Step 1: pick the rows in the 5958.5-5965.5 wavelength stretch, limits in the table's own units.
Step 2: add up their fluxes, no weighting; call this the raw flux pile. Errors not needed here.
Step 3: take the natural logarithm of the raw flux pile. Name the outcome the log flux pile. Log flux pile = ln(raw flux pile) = 3.97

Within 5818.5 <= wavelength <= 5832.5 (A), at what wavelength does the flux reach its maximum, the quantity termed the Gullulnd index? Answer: 5831.0 A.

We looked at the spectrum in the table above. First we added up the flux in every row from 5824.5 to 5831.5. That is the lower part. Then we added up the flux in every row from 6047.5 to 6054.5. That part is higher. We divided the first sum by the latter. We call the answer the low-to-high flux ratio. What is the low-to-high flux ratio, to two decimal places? 1.15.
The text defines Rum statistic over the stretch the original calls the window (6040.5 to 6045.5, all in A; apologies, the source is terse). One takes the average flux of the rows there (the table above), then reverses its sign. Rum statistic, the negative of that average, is -7.98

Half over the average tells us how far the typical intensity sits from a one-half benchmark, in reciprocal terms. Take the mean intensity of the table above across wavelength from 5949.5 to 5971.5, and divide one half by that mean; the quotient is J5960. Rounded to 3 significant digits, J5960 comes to 0.0641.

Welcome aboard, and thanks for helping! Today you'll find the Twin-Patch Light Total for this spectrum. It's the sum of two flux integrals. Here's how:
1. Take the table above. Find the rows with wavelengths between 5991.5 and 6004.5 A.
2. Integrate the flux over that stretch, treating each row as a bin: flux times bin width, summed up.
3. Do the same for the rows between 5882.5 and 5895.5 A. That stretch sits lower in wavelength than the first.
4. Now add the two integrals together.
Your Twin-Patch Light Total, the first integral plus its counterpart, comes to 193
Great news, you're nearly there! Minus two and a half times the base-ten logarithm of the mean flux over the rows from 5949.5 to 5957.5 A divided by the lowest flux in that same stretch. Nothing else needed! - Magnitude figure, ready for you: -0.131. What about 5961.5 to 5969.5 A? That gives -0.075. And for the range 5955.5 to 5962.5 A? -0.110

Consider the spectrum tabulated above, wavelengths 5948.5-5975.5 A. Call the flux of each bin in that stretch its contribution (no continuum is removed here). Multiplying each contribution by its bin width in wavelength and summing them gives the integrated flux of 215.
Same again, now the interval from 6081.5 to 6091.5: 83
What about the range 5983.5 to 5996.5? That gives 99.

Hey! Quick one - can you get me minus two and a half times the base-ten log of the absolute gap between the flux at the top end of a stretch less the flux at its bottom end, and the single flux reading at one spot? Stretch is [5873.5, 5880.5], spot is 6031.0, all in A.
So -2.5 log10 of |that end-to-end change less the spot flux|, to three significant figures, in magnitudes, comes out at -2.21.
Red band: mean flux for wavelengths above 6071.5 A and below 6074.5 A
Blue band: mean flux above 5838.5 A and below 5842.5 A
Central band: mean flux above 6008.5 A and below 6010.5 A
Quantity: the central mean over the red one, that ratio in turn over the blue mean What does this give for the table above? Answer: 0.164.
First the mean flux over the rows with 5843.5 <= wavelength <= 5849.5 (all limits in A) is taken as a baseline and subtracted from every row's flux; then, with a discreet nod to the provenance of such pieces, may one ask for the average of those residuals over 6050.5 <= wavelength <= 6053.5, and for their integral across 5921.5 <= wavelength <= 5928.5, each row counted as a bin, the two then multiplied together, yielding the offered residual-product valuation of 1.0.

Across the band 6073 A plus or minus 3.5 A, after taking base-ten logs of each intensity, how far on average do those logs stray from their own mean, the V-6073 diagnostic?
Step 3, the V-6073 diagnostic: 0.0229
